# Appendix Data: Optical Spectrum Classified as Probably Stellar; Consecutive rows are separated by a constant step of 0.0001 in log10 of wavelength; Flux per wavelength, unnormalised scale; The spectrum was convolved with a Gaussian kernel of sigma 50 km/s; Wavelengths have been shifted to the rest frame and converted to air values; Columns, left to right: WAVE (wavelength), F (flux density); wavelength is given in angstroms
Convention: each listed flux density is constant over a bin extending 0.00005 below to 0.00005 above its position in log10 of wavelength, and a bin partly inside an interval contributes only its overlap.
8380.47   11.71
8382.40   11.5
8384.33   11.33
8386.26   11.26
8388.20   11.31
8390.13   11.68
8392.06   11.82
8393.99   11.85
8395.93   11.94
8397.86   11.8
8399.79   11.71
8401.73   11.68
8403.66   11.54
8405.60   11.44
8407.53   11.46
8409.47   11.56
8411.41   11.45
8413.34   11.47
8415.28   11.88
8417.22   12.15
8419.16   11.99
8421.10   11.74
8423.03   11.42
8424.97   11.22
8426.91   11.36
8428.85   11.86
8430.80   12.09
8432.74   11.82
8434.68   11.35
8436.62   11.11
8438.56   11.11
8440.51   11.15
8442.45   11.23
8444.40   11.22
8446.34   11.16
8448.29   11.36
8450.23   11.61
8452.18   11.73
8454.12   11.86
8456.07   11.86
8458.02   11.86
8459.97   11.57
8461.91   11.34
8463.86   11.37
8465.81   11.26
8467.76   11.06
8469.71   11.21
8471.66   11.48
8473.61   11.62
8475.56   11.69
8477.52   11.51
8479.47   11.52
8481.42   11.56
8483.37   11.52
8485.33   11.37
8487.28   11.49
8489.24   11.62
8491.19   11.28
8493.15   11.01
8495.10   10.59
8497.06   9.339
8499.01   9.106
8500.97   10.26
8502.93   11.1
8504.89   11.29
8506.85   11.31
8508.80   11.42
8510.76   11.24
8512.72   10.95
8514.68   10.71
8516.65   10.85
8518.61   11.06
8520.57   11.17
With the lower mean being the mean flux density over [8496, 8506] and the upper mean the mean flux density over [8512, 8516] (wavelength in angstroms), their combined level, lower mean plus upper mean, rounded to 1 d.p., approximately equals 21.0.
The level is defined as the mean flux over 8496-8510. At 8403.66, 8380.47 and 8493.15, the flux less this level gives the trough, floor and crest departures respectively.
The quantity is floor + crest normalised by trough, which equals 1.6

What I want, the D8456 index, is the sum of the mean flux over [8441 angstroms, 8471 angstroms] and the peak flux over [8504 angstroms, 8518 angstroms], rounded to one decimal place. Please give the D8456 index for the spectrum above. 22.9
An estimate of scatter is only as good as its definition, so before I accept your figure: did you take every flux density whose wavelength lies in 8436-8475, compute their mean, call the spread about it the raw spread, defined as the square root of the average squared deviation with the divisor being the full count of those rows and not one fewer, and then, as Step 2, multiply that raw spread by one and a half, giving 0.40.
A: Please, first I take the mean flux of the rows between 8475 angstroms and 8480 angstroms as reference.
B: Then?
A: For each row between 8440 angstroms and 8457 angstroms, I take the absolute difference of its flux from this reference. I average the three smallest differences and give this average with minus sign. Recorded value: -0.14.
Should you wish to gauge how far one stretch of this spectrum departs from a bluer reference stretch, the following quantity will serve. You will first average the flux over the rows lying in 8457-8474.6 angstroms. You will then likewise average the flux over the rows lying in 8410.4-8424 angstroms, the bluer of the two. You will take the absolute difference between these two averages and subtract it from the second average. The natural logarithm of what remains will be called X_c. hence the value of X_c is 2.44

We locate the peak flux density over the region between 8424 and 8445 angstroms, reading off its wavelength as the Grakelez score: 8430.80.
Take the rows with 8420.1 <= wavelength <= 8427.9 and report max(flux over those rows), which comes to 11.74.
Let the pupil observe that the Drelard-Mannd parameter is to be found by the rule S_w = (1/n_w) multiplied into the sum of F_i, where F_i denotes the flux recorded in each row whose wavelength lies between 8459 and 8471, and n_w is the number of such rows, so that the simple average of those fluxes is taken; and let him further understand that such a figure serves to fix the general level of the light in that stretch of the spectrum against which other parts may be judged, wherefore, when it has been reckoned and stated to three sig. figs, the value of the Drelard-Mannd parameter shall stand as 11.3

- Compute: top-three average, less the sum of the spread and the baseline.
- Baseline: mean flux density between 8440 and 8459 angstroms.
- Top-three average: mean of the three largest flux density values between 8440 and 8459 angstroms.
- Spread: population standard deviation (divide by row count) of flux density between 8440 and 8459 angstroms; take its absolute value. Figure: 0.06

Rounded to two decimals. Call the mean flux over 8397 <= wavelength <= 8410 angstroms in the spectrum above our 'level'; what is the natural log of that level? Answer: 2.45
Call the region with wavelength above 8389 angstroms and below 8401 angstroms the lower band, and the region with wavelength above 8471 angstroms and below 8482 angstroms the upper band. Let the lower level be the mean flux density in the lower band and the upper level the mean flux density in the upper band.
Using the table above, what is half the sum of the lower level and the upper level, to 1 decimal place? 11.7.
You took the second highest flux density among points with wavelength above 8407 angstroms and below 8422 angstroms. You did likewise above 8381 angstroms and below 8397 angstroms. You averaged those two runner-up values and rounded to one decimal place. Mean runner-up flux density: 11.9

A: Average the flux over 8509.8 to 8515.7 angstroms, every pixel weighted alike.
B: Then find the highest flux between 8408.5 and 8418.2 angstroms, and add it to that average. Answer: 23.1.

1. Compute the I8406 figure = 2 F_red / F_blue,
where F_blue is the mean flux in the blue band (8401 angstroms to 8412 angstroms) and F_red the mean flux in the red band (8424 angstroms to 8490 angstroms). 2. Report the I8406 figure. 1.99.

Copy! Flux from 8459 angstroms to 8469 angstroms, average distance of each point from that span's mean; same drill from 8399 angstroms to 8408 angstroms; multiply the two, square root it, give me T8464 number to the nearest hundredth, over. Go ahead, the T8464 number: 0.11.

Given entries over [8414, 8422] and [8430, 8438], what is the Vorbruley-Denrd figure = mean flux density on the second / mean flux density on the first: 0.97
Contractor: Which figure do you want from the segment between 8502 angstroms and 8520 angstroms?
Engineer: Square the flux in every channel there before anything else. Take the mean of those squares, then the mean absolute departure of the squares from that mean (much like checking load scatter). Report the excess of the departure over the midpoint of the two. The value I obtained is -59.6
